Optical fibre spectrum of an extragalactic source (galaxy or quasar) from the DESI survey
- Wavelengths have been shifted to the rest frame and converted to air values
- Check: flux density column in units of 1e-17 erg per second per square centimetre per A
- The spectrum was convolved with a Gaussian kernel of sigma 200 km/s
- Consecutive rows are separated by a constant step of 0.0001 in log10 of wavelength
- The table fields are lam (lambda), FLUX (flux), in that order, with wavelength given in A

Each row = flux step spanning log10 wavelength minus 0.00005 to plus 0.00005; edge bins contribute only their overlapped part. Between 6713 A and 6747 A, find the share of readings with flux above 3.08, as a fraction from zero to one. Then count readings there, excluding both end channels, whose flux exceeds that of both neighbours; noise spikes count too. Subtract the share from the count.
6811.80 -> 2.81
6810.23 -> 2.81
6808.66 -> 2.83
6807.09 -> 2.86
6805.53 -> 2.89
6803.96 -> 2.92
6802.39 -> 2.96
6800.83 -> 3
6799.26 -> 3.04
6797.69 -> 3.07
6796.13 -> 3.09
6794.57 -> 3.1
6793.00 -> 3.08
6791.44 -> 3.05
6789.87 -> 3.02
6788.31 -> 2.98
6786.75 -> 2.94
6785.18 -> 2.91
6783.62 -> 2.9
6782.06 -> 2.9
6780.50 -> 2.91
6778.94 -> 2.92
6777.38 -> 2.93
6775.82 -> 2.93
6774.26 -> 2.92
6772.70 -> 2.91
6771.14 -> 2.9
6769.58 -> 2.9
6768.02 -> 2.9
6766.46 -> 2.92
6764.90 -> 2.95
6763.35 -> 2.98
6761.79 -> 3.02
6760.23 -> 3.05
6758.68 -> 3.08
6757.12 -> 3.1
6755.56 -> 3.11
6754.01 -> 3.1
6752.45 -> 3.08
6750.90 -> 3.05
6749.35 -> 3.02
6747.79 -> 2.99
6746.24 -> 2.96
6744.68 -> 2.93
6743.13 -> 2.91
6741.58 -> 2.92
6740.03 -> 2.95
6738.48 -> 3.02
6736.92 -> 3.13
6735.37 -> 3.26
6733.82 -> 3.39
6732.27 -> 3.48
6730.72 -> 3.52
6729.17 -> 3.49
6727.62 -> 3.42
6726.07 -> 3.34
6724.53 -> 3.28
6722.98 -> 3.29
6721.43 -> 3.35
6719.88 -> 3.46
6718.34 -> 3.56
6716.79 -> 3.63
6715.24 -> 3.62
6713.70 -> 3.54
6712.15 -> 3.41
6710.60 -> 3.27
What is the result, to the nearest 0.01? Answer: 1.27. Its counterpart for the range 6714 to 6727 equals 0.00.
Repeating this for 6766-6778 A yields 0.00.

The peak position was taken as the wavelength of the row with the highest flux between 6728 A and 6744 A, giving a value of 6730.72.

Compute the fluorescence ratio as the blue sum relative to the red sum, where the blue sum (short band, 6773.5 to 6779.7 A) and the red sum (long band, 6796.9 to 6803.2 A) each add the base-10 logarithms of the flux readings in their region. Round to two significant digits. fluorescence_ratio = 0.97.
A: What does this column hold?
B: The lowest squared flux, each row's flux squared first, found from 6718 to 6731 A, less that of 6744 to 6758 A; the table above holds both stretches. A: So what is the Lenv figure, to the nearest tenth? 2.2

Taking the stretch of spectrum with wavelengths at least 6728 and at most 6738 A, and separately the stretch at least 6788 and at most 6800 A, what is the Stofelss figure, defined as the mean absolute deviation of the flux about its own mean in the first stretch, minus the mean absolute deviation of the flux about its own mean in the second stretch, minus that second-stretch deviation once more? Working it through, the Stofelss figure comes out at 0.06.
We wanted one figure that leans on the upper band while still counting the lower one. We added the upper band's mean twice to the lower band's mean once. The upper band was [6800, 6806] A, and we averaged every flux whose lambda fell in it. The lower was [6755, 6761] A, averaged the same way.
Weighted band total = 8.97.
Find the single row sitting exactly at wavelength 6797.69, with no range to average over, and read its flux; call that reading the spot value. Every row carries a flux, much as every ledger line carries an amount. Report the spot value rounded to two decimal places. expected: 3.07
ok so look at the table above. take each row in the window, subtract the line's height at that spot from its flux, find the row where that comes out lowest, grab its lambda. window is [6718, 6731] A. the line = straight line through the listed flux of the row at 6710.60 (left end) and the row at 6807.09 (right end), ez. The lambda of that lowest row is 6724.53 A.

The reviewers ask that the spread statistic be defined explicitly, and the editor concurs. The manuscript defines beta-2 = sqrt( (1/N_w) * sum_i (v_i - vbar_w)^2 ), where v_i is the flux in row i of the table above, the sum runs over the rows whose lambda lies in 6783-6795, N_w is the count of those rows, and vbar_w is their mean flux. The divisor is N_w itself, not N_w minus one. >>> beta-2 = 0.07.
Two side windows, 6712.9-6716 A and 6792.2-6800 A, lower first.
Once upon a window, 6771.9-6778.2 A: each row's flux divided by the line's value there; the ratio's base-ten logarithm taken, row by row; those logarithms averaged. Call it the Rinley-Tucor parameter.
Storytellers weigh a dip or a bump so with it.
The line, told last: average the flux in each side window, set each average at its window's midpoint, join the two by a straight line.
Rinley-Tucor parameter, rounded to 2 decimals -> -0.04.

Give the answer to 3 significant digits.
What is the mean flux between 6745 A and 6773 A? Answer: 3.00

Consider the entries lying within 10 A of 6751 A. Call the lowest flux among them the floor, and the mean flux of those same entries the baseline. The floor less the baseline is -0.11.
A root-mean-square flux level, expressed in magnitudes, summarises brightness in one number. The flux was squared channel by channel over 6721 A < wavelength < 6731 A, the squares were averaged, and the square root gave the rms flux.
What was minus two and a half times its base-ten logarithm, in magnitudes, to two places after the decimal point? -1.32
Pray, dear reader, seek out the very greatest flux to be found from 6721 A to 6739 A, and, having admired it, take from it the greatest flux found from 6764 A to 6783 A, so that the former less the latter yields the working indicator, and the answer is 0.57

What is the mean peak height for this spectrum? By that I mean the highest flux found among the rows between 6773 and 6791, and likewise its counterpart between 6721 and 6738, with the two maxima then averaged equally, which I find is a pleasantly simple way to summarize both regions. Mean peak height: 3.27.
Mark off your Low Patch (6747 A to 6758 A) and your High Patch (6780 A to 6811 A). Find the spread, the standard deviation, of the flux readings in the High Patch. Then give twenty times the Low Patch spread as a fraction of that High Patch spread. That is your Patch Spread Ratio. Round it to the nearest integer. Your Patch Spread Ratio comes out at 10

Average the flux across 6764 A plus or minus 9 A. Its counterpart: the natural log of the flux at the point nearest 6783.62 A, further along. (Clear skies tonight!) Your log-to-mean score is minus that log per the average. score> -0.357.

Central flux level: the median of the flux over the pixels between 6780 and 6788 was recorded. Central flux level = 2.91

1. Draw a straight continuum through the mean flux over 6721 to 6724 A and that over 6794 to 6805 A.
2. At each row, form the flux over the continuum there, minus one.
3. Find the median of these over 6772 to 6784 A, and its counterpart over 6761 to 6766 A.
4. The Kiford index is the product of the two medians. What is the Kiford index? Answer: 0.003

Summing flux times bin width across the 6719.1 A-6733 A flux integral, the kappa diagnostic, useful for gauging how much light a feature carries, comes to 47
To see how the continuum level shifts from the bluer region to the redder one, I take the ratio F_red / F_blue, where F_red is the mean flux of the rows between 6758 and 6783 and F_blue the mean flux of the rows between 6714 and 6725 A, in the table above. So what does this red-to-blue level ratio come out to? 0.85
